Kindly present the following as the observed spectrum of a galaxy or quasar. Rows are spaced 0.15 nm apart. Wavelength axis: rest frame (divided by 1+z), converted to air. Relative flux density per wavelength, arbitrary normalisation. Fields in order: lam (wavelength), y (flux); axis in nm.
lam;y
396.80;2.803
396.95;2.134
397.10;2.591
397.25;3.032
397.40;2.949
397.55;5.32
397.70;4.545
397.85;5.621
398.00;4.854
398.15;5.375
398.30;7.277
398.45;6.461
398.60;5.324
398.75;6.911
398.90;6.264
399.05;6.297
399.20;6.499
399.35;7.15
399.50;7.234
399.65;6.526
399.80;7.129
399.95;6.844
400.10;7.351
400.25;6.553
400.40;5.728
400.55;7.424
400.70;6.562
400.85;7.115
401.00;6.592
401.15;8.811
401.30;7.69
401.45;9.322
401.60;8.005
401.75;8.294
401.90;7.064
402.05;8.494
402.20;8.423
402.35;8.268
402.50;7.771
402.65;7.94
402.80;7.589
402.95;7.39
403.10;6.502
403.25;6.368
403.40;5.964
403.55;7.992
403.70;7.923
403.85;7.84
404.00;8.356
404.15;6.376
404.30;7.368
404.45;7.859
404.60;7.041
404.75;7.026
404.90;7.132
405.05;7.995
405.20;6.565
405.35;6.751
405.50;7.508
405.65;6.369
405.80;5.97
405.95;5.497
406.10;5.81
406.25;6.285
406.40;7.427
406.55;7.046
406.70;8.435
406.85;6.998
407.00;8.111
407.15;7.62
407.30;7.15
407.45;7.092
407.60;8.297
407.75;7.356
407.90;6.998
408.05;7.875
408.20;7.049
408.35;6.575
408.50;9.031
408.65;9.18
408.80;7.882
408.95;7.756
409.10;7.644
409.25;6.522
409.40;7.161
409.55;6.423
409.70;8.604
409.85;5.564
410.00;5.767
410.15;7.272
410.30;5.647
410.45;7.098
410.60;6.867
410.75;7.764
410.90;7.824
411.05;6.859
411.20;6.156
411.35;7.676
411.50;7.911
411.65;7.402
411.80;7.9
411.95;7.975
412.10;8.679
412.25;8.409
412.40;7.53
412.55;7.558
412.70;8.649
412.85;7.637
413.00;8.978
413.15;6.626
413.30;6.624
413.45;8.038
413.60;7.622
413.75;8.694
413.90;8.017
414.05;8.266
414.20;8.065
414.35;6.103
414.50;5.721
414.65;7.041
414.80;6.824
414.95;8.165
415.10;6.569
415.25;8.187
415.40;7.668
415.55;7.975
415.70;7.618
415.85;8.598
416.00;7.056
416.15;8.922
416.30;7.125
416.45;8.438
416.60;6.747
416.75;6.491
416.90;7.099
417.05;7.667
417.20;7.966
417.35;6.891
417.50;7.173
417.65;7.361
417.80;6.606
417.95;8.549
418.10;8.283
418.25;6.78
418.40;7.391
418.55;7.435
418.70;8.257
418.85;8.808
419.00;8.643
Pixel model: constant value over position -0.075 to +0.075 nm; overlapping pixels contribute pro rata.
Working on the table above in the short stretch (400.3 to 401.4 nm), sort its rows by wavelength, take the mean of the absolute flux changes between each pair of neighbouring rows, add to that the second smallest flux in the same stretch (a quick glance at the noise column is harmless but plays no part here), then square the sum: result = 60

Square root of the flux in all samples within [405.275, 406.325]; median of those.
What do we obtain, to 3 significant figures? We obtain 2.51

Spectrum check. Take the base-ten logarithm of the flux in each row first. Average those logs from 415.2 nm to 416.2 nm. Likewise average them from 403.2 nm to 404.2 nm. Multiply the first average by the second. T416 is 0.77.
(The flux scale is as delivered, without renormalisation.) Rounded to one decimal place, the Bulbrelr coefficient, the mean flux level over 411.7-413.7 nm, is 7.9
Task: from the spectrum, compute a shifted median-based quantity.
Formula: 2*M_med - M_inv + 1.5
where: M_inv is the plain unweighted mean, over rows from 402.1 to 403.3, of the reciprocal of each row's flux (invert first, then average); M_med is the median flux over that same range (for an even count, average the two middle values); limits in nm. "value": 16.7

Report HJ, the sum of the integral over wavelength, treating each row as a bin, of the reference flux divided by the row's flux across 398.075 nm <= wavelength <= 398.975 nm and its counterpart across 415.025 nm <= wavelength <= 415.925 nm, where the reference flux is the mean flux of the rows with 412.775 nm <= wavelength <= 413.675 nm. 1.99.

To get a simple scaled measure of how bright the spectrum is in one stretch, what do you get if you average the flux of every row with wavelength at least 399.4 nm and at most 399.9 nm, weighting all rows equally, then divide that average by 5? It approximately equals 1.39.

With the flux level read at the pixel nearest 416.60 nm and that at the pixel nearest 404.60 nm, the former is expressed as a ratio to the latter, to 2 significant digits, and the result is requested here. 0.96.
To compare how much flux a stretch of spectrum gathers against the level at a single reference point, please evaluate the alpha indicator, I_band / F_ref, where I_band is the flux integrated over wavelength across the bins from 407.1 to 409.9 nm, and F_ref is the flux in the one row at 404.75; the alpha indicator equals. 3.0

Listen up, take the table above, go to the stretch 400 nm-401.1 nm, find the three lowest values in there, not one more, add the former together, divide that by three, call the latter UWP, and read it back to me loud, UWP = 6.3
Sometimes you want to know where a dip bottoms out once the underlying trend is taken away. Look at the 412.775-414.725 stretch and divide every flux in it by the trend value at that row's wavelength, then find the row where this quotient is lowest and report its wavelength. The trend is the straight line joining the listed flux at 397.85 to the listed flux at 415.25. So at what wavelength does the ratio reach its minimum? 414.50 nm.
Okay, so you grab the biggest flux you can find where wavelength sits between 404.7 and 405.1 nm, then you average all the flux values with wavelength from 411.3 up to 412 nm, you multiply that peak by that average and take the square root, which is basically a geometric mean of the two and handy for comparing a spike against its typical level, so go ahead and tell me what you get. 7.9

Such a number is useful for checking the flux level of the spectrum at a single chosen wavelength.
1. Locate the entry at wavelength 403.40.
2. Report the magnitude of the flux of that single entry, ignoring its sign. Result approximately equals 6.0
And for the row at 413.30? 6.6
